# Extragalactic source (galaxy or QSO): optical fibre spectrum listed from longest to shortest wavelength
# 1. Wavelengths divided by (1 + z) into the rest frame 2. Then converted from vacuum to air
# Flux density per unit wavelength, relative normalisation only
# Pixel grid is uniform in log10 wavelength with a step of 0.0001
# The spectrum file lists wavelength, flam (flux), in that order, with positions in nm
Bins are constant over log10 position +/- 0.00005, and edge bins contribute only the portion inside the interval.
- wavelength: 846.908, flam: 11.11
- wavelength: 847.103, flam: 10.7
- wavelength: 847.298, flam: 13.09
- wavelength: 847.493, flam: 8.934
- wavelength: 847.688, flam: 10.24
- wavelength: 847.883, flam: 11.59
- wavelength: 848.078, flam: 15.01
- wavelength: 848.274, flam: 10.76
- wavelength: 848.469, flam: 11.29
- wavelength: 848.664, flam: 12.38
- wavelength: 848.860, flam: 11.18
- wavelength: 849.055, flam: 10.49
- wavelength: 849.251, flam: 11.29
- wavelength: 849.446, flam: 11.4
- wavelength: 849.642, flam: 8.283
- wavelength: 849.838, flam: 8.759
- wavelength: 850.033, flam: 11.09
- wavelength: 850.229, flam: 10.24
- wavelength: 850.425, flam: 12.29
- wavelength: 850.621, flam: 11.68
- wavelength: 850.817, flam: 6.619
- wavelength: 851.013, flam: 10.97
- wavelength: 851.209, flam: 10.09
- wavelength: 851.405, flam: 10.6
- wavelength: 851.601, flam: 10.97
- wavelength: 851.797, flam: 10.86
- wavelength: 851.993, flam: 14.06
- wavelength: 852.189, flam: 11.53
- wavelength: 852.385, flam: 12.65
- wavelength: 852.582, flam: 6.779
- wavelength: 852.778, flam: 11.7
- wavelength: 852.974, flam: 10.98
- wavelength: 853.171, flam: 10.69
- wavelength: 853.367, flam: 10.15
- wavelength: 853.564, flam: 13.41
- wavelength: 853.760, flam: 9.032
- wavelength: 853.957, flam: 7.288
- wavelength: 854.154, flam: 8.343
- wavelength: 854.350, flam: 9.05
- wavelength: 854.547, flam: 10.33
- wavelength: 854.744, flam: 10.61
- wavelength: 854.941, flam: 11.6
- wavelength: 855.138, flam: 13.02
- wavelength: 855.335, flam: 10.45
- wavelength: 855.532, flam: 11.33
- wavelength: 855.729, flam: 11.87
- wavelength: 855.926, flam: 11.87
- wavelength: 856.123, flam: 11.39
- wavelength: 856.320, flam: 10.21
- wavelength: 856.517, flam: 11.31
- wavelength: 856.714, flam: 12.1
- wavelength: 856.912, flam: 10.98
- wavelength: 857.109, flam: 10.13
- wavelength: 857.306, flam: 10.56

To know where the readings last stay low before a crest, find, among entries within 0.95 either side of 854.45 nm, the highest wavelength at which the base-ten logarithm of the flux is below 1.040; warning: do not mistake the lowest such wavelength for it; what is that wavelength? 855.335 nm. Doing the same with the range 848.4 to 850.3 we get 850.229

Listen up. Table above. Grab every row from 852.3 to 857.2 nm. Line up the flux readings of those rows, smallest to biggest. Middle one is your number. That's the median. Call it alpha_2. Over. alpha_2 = 11.0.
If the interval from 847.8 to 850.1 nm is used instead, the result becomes 11.2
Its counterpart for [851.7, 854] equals 10.9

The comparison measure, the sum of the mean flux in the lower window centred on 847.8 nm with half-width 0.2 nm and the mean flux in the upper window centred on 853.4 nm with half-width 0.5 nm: 21.8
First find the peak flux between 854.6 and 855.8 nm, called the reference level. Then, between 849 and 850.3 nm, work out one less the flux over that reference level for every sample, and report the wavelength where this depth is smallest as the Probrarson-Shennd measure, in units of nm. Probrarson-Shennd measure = 849.446 nm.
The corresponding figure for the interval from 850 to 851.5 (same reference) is 850.425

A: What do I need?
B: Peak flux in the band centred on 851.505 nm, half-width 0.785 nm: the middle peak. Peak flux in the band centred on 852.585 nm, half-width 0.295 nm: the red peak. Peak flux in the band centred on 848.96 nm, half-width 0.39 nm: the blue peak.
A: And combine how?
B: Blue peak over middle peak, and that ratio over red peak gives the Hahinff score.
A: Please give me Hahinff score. 0.070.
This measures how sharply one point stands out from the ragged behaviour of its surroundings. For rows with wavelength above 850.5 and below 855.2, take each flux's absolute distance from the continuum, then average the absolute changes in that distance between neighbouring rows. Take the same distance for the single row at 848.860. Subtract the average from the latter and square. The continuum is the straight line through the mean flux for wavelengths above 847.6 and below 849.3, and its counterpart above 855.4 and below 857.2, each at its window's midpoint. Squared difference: 1.1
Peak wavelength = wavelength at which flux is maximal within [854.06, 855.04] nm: 854.941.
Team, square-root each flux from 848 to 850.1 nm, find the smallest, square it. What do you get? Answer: 8.3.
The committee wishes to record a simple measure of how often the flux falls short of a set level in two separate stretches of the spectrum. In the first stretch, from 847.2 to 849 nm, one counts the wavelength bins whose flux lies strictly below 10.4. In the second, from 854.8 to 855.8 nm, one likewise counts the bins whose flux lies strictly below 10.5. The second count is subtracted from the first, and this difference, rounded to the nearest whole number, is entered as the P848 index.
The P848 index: 1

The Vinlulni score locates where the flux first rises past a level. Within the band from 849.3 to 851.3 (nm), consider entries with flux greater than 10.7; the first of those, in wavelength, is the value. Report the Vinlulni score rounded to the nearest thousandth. 849.446 nm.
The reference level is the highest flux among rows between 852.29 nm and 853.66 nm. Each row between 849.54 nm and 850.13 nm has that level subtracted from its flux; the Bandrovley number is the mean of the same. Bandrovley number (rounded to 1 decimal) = -4.0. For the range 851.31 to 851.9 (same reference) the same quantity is -2.6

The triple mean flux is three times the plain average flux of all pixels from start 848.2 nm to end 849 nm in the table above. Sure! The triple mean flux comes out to 34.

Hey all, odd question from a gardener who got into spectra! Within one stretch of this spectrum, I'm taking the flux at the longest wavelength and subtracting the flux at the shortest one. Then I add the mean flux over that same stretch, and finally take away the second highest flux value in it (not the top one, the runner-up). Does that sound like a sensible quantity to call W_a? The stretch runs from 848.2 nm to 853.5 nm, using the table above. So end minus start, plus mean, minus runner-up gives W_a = -3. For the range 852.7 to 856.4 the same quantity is -4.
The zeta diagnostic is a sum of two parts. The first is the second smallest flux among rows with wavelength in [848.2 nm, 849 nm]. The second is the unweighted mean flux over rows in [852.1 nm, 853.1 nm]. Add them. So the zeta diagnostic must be 21.9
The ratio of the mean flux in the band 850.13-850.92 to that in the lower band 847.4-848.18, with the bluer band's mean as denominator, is 0.89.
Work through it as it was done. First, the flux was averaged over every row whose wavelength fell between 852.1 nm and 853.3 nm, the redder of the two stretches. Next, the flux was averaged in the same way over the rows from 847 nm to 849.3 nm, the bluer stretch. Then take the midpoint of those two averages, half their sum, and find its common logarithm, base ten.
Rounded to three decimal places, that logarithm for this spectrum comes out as 1.044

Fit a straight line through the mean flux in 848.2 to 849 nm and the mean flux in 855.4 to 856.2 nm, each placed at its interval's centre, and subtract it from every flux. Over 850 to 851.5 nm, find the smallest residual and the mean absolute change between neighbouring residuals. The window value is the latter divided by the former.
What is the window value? -0.4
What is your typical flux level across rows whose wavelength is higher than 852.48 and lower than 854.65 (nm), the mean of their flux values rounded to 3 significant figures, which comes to 9.80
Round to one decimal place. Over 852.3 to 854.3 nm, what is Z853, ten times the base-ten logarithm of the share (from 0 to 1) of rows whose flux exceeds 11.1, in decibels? -5.2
